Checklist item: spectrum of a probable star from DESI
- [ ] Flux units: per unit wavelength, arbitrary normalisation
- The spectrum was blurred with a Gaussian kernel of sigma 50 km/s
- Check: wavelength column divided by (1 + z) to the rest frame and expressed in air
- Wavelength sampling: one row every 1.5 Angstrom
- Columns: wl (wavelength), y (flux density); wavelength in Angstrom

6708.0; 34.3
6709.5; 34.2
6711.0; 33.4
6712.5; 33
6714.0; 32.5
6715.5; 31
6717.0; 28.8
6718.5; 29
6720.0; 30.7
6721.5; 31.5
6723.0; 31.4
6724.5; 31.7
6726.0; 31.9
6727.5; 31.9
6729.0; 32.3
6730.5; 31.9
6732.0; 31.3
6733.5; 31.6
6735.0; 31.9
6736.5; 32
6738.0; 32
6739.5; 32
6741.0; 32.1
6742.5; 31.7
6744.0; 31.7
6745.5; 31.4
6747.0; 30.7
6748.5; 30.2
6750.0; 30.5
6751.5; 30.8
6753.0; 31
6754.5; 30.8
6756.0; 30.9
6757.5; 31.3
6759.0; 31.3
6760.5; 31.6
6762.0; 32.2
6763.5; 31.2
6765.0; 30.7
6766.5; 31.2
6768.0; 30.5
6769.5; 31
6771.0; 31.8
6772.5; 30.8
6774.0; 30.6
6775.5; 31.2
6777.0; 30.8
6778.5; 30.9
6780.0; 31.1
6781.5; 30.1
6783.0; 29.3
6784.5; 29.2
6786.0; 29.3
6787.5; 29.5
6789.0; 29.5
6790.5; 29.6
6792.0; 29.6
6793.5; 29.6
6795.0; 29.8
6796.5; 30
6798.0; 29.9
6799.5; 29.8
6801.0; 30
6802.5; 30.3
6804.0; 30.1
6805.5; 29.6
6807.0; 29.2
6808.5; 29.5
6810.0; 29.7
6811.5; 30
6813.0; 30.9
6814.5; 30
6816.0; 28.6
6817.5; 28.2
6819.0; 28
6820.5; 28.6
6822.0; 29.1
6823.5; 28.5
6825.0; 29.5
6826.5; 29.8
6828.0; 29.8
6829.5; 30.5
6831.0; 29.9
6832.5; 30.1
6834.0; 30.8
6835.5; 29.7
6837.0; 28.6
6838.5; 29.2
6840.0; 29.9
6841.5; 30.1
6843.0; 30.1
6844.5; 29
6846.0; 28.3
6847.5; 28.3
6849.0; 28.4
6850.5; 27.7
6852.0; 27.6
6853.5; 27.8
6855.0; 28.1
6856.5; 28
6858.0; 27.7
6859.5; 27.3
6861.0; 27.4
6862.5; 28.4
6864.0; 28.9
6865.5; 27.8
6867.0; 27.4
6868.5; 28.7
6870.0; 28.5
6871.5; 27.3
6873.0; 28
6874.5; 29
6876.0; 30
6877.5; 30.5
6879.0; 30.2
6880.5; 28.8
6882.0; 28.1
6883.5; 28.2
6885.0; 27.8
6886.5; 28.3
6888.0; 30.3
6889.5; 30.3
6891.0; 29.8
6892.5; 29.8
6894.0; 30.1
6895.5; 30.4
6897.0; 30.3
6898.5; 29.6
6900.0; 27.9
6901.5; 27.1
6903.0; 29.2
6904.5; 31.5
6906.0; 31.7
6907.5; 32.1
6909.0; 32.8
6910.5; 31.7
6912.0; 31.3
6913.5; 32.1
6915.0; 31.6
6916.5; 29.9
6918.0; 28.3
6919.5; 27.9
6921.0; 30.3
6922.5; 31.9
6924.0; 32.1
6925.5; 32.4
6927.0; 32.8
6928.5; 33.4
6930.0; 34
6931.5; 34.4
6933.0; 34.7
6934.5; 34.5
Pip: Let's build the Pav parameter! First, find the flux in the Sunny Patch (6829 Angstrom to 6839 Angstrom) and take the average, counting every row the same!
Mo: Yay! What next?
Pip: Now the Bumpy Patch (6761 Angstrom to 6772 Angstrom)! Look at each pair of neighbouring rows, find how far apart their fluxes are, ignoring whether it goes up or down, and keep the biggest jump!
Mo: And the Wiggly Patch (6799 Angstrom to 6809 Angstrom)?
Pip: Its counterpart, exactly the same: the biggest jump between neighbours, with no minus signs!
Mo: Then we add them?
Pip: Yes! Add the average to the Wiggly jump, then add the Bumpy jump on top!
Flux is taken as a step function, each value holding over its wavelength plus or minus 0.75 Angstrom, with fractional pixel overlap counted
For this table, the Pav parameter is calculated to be 31.3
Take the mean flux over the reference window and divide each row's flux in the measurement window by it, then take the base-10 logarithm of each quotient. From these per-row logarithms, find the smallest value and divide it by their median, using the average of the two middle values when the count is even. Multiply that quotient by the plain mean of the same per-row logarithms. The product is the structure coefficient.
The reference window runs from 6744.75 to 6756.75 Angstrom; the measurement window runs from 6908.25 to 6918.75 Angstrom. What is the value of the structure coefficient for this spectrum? -0.01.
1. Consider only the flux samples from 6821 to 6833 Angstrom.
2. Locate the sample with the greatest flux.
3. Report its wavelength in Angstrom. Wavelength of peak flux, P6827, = 6829.5 Angstrom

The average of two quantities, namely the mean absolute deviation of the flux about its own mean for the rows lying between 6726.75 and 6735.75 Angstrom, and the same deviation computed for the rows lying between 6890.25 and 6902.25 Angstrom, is 0.591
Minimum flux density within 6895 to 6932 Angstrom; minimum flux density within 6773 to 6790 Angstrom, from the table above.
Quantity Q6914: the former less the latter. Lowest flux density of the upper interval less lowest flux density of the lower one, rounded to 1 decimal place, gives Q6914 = -2.1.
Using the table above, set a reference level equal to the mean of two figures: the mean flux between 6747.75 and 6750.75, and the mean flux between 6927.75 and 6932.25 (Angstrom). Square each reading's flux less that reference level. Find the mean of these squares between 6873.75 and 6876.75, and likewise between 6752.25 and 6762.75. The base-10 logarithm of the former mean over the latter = 0.90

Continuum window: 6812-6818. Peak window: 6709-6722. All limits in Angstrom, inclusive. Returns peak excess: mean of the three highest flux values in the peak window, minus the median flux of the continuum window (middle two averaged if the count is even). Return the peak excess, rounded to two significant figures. 4.2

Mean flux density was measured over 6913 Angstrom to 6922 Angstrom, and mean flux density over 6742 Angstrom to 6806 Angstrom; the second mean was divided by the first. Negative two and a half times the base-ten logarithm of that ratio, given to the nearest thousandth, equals -0.019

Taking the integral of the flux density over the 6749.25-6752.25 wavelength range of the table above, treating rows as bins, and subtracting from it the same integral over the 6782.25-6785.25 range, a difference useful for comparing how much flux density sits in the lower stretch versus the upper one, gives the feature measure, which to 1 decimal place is 4.2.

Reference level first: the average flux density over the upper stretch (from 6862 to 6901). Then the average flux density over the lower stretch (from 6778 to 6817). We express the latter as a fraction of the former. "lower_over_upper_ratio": 1.03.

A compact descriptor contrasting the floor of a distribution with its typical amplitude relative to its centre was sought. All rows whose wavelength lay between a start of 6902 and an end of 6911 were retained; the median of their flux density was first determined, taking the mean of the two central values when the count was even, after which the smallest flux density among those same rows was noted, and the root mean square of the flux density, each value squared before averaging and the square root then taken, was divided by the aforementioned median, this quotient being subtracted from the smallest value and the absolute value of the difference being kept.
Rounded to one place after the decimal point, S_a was 28.2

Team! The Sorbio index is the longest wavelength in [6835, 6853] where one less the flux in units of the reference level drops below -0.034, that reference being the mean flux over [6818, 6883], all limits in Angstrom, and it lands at 6843.0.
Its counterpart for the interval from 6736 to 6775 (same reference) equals 6774.0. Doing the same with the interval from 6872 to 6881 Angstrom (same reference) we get 6879.0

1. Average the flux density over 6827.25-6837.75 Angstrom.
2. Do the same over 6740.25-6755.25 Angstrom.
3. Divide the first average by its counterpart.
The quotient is 0.96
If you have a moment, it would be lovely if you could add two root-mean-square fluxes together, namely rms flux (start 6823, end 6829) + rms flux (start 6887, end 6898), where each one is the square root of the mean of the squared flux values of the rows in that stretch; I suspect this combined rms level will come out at 59.5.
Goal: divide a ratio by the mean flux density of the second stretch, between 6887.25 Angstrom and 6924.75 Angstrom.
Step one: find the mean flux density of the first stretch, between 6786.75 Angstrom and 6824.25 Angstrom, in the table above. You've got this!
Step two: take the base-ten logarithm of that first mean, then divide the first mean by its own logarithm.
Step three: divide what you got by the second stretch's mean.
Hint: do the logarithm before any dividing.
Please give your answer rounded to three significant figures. 0.660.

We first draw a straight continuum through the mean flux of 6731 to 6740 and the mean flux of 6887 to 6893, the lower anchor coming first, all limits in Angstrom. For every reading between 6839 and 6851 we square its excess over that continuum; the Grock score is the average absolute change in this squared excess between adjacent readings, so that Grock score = 1.3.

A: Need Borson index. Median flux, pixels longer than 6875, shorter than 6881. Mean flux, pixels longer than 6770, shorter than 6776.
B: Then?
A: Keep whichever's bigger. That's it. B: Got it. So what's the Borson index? 31.1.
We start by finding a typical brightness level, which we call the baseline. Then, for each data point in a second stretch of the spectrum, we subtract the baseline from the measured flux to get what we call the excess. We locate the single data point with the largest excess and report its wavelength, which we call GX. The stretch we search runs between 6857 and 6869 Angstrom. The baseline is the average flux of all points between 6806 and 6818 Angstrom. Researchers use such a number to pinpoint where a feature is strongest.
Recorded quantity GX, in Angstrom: 6864.0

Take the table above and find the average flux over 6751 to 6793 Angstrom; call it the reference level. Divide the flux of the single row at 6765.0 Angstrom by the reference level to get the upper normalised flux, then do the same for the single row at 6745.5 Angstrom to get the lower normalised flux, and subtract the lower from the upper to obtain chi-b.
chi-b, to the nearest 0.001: -0.023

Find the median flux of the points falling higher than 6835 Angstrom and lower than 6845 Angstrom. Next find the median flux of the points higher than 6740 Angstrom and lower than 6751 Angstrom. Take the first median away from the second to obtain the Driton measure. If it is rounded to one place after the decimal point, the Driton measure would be 1.7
